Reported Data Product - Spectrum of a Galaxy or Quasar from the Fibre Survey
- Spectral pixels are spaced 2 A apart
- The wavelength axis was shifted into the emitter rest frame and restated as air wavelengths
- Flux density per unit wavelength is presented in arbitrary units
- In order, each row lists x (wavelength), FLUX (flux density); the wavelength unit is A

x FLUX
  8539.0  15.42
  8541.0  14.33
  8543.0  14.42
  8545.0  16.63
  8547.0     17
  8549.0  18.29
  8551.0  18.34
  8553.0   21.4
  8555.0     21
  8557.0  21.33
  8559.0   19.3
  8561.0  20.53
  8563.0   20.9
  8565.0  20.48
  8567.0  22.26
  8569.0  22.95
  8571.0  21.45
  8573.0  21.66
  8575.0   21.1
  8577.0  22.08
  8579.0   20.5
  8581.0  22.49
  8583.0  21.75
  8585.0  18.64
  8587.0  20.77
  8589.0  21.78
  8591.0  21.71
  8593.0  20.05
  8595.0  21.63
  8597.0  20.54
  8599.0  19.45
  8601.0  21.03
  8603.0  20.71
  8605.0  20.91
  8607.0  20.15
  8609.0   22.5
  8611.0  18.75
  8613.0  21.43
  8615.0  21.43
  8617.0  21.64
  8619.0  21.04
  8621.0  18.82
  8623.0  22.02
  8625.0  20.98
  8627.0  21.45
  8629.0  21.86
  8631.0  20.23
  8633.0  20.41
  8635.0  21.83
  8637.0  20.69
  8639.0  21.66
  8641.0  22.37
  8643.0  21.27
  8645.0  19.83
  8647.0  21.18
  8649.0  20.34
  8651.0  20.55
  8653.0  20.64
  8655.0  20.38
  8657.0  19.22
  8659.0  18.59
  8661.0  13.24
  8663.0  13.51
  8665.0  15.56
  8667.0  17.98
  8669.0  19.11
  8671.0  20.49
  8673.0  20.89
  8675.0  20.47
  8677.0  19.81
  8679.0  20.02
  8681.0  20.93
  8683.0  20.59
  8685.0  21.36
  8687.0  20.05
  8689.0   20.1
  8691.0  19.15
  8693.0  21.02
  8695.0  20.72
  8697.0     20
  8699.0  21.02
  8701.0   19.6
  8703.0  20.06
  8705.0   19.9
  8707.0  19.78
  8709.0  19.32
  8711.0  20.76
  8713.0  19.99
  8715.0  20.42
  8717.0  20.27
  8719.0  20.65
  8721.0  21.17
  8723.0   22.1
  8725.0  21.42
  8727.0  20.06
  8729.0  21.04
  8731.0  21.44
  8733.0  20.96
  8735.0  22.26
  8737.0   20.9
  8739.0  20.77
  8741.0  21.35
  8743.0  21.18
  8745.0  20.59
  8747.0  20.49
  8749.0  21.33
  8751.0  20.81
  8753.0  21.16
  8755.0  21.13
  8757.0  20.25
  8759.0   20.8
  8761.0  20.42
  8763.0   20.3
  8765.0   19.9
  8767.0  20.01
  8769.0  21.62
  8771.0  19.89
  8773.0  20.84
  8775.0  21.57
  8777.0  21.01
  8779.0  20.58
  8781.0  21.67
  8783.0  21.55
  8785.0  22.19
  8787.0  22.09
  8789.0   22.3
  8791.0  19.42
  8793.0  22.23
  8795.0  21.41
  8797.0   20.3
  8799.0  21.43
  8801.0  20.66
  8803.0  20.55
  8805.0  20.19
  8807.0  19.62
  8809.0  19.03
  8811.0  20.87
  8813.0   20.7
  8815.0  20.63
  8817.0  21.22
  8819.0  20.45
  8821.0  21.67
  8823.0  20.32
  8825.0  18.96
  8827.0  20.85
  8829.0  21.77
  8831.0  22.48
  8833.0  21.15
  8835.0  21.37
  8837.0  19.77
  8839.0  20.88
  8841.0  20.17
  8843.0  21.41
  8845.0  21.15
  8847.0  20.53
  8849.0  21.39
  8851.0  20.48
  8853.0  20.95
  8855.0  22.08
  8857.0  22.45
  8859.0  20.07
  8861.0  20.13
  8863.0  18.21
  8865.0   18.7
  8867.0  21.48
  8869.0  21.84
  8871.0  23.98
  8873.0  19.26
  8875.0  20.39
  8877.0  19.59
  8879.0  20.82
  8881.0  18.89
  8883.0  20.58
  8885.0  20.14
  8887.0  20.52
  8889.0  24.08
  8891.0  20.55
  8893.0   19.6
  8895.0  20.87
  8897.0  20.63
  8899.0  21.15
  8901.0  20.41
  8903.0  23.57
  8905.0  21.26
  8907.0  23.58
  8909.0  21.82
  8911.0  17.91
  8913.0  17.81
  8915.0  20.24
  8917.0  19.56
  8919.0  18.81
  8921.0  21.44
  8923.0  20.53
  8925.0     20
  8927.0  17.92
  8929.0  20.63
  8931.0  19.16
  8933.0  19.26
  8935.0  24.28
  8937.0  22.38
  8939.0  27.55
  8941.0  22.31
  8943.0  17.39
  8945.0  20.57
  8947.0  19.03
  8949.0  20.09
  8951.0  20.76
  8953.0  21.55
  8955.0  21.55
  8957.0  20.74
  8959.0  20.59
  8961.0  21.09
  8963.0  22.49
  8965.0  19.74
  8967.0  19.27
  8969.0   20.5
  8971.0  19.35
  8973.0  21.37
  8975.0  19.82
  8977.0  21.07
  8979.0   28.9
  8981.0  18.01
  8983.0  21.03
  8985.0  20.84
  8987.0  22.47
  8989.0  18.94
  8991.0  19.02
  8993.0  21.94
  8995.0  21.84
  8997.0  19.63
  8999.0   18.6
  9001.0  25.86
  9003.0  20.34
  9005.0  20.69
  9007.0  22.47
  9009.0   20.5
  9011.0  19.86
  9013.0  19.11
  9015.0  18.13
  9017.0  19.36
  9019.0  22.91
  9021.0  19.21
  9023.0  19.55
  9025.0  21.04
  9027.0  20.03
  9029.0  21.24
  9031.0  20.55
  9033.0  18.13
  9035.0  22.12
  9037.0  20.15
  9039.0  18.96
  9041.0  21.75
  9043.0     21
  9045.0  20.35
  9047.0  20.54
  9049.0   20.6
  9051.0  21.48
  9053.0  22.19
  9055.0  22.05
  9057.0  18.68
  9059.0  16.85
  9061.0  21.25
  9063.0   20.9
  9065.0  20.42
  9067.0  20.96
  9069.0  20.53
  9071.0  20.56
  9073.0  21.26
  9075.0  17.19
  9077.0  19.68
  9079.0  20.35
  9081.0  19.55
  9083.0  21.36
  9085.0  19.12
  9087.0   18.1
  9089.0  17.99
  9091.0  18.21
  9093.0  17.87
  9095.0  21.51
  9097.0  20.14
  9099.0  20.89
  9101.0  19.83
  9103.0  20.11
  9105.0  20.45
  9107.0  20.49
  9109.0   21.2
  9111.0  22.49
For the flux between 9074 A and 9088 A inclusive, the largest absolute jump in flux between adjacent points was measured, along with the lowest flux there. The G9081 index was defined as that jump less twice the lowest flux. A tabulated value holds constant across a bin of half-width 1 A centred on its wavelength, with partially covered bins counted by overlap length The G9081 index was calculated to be -32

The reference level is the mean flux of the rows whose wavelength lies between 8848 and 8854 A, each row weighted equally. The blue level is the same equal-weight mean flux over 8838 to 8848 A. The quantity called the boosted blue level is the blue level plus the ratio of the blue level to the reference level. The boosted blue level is 21.8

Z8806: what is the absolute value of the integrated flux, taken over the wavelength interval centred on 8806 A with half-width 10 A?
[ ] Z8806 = 408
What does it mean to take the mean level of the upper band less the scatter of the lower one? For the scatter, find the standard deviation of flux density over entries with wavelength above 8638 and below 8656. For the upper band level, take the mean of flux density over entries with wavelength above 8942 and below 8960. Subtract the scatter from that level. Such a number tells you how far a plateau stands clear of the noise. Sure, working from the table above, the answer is 19.5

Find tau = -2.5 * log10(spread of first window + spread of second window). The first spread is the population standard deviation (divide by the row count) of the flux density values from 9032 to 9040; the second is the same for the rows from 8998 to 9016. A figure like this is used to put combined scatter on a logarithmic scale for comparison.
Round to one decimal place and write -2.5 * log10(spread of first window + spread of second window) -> -1.4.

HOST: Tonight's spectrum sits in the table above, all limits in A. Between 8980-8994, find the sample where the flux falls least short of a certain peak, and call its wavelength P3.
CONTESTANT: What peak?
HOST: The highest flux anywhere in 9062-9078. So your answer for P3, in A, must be 8987.0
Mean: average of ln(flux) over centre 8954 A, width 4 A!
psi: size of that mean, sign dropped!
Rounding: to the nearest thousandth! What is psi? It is 3.070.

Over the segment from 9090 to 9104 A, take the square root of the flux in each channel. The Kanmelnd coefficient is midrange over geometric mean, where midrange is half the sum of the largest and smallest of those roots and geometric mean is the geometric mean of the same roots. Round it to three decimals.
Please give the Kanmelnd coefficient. 0.997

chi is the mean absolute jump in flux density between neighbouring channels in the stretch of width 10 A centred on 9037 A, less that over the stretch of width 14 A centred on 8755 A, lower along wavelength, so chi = 2.0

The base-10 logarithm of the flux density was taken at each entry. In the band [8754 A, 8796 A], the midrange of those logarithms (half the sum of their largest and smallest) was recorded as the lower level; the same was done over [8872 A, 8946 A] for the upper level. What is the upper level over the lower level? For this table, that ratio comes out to 1.02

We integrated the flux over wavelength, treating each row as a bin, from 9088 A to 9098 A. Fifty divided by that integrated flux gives 0.261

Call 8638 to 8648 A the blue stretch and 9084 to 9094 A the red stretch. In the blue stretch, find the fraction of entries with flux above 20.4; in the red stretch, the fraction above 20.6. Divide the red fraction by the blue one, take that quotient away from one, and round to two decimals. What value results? 1.00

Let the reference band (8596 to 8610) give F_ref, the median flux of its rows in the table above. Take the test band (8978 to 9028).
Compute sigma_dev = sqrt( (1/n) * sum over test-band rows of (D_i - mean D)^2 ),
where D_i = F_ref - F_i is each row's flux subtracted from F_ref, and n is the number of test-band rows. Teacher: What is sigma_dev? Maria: 2.4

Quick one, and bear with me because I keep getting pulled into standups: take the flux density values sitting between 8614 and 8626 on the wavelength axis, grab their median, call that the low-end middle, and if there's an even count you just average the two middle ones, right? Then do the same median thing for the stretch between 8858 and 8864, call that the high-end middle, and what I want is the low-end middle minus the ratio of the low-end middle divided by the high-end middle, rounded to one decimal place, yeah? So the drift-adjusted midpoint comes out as 20.2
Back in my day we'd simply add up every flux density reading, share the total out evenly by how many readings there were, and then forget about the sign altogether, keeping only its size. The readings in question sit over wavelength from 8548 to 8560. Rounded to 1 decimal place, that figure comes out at 19.9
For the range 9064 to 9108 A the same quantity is 19.8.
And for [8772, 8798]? 21.3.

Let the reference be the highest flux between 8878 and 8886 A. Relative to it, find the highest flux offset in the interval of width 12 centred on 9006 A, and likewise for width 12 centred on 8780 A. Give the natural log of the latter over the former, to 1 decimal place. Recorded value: -1.3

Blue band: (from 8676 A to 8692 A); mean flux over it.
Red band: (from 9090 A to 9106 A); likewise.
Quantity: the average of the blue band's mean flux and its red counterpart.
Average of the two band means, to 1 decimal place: 20.1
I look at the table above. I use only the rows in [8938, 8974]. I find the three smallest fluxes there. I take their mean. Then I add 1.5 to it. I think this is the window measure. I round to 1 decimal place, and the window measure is 20.1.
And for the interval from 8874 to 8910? 20.9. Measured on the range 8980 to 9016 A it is 19.7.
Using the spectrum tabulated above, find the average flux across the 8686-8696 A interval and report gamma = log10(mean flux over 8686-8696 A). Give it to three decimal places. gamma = 1.306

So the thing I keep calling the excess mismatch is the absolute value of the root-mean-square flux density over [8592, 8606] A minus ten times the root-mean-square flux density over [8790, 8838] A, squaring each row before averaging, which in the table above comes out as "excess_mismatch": 187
